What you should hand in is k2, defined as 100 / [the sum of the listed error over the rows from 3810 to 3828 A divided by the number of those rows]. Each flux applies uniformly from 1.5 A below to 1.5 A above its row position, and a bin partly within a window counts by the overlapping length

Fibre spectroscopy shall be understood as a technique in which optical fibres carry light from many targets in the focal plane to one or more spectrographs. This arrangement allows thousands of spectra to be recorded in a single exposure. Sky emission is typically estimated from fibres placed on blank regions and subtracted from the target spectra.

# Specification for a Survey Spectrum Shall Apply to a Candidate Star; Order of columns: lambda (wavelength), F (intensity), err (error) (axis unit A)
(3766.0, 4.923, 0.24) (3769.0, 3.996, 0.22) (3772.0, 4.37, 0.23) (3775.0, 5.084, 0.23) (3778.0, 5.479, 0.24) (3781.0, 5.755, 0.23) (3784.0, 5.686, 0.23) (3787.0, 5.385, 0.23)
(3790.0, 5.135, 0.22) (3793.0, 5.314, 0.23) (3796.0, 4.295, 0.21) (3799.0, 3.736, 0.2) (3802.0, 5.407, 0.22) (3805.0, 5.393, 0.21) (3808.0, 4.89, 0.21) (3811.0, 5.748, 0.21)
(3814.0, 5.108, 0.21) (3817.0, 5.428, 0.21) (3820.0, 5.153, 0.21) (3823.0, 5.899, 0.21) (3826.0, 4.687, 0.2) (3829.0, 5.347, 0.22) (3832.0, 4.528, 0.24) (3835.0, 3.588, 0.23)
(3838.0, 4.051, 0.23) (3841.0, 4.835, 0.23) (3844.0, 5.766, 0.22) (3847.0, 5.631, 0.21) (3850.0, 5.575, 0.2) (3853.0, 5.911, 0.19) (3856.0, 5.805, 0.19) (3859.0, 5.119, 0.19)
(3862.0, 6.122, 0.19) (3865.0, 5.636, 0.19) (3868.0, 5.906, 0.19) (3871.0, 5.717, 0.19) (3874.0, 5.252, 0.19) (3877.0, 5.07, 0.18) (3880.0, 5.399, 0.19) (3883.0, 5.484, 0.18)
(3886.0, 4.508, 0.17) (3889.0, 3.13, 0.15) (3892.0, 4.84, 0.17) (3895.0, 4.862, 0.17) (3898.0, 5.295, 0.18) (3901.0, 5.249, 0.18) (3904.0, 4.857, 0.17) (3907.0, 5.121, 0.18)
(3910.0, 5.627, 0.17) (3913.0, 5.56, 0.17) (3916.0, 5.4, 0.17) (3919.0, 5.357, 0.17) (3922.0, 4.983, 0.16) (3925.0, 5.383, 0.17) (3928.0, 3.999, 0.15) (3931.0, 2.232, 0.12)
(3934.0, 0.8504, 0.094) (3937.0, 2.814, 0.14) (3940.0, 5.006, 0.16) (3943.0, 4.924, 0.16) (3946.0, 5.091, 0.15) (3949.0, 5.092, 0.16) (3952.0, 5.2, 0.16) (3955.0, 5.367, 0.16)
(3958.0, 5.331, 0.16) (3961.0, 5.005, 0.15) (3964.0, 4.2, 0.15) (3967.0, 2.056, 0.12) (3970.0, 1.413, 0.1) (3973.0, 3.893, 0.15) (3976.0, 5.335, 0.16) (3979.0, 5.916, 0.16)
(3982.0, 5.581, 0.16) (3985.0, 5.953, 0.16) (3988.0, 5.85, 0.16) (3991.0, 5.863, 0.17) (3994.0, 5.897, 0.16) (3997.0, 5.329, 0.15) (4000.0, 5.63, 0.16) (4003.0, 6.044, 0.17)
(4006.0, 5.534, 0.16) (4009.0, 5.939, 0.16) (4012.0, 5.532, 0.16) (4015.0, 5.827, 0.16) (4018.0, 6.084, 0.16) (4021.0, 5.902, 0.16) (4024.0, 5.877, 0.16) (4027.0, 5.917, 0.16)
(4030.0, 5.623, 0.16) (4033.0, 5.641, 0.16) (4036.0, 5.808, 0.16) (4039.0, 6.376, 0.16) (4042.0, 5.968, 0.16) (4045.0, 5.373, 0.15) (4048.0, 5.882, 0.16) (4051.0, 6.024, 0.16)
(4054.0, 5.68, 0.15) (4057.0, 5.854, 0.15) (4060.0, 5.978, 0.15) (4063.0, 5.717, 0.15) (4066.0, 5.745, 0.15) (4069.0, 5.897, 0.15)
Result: 480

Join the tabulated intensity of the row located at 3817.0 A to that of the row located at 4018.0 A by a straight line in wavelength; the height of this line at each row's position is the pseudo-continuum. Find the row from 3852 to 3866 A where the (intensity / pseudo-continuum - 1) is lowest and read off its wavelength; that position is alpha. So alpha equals 3859.0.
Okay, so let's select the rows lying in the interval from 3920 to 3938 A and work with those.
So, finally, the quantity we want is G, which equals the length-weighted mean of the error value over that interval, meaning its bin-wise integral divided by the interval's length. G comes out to 0.14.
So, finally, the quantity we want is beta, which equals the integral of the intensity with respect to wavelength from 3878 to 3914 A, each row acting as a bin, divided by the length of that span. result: 4.99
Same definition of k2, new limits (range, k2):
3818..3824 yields 476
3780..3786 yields 435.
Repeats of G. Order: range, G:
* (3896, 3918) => 0.17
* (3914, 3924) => 0.17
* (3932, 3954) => 0.15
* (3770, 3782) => 0.23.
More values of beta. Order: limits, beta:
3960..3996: 4.75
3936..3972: 4.31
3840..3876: 5.61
